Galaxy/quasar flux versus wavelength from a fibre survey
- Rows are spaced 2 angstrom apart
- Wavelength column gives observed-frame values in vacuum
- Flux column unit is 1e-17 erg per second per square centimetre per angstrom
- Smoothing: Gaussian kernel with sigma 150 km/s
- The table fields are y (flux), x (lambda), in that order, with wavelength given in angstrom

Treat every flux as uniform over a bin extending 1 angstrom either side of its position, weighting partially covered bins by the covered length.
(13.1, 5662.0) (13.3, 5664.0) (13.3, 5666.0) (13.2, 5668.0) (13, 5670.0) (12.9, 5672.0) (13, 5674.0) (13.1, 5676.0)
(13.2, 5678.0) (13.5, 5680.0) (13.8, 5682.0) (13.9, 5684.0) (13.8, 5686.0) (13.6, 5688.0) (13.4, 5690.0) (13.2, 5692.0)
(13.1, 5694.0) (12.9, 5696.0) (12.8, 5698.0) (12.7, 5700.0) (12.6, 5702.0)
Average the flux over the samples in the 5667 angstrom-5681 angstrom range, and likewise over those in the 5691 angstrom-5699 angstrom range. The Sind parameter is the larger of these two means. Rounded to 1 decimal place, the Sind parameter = 13.1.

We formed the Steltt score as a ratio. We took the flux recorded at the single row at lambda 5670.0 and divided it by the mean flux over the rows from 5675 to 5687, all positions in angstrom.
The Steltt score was 0.96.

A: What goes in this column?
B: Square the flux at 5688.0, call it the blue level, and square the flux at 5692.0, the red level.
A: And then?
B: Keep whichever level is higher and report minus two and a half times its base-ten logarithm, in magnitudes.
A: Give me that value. -5.67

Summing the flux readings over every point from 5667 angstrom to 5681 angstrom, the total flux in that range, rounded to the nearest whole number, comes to 92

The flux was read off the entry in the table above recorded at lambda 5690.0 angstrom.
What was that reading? 13.4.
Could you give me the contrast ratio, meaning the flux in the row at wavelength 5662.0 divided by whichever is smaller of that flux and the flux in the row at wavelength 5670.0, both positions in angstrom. 1.008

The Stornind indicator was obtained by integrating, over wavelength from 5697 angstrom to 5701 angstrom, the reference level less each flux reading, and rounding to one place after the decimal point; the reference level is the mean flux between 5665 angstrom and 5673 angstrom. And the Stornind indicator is 1.4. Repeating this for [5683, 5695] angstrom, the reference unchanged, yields -4.8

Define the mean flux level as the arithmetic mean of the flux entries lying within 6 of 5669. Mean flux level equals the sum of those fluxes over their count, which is 13.1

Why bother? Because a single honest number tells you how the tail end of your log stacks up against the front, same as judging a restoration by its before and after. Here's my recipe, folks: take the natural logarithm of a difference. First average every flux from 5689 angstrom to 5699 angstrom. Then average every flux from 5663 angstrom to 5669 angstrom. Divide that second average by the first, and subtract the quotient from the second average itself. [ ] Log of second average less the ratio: 2.51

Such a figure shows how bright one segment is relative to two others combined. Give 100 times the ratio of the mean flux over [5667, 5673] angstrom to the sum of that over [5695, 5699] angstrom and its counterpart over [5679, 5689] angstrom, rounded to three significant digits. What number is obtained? 49.1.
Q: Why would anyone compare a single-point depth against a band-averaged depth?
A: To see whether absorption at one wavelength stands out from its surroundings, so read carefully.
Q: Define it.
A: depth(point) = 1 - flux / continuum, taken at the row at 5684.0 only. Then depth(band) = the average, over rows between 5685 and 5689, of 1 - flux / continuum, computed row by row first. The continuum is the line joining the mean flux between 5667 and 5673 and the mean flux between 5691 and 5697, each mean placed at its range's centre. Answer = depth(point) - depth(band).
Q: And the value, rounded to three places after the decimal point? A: -0.016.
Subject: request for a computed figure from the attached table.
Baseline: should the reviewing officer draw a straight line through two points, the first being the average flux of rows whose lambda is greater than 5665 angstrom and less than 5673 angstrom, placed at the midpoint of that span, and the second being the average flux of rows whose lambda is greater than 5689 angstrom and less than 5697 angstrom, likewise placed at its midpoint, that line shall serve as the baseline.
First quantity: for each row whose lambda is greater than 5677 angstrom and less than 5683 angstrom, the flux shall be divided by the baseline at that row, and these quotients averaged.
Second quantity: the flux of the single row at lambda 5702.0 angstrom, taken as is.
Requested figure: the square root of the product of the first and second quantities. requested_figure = 3.60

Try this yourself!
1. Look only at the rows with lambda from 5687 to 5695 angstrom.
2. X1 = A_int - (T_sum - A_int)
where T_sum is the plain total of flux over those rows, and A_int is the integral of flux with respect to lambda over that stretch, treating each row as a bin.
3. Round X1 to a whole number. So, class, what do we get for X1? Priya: 160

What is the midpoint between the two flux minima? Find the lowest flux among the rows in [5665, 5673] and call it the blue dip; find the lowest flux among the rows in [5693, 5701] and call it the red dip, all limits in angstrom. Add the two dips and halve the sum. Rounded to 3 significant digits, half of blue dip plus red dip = 12.8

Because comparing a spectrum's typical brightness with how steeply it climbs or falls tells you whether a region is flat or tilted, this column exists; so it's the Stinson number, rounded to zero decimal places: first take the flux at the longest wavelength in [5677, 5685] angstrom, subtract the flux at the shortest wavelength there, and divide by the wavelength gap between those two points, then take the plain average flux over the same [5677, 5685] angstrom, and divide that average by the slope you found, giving 117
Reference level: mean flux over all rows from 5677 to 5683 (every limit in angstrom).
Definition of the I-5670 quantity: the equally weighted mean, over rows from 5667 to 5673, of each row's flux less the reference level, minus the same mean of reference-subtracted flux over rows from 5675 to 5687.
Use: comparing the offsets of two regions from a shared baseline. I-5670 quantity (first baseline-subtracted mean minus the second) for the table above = -0.52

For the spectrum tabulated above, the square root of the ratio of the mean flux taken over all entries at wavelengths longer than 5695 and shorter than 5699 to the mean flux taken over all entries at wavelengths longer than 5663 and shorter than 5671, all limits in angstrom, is 0.99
